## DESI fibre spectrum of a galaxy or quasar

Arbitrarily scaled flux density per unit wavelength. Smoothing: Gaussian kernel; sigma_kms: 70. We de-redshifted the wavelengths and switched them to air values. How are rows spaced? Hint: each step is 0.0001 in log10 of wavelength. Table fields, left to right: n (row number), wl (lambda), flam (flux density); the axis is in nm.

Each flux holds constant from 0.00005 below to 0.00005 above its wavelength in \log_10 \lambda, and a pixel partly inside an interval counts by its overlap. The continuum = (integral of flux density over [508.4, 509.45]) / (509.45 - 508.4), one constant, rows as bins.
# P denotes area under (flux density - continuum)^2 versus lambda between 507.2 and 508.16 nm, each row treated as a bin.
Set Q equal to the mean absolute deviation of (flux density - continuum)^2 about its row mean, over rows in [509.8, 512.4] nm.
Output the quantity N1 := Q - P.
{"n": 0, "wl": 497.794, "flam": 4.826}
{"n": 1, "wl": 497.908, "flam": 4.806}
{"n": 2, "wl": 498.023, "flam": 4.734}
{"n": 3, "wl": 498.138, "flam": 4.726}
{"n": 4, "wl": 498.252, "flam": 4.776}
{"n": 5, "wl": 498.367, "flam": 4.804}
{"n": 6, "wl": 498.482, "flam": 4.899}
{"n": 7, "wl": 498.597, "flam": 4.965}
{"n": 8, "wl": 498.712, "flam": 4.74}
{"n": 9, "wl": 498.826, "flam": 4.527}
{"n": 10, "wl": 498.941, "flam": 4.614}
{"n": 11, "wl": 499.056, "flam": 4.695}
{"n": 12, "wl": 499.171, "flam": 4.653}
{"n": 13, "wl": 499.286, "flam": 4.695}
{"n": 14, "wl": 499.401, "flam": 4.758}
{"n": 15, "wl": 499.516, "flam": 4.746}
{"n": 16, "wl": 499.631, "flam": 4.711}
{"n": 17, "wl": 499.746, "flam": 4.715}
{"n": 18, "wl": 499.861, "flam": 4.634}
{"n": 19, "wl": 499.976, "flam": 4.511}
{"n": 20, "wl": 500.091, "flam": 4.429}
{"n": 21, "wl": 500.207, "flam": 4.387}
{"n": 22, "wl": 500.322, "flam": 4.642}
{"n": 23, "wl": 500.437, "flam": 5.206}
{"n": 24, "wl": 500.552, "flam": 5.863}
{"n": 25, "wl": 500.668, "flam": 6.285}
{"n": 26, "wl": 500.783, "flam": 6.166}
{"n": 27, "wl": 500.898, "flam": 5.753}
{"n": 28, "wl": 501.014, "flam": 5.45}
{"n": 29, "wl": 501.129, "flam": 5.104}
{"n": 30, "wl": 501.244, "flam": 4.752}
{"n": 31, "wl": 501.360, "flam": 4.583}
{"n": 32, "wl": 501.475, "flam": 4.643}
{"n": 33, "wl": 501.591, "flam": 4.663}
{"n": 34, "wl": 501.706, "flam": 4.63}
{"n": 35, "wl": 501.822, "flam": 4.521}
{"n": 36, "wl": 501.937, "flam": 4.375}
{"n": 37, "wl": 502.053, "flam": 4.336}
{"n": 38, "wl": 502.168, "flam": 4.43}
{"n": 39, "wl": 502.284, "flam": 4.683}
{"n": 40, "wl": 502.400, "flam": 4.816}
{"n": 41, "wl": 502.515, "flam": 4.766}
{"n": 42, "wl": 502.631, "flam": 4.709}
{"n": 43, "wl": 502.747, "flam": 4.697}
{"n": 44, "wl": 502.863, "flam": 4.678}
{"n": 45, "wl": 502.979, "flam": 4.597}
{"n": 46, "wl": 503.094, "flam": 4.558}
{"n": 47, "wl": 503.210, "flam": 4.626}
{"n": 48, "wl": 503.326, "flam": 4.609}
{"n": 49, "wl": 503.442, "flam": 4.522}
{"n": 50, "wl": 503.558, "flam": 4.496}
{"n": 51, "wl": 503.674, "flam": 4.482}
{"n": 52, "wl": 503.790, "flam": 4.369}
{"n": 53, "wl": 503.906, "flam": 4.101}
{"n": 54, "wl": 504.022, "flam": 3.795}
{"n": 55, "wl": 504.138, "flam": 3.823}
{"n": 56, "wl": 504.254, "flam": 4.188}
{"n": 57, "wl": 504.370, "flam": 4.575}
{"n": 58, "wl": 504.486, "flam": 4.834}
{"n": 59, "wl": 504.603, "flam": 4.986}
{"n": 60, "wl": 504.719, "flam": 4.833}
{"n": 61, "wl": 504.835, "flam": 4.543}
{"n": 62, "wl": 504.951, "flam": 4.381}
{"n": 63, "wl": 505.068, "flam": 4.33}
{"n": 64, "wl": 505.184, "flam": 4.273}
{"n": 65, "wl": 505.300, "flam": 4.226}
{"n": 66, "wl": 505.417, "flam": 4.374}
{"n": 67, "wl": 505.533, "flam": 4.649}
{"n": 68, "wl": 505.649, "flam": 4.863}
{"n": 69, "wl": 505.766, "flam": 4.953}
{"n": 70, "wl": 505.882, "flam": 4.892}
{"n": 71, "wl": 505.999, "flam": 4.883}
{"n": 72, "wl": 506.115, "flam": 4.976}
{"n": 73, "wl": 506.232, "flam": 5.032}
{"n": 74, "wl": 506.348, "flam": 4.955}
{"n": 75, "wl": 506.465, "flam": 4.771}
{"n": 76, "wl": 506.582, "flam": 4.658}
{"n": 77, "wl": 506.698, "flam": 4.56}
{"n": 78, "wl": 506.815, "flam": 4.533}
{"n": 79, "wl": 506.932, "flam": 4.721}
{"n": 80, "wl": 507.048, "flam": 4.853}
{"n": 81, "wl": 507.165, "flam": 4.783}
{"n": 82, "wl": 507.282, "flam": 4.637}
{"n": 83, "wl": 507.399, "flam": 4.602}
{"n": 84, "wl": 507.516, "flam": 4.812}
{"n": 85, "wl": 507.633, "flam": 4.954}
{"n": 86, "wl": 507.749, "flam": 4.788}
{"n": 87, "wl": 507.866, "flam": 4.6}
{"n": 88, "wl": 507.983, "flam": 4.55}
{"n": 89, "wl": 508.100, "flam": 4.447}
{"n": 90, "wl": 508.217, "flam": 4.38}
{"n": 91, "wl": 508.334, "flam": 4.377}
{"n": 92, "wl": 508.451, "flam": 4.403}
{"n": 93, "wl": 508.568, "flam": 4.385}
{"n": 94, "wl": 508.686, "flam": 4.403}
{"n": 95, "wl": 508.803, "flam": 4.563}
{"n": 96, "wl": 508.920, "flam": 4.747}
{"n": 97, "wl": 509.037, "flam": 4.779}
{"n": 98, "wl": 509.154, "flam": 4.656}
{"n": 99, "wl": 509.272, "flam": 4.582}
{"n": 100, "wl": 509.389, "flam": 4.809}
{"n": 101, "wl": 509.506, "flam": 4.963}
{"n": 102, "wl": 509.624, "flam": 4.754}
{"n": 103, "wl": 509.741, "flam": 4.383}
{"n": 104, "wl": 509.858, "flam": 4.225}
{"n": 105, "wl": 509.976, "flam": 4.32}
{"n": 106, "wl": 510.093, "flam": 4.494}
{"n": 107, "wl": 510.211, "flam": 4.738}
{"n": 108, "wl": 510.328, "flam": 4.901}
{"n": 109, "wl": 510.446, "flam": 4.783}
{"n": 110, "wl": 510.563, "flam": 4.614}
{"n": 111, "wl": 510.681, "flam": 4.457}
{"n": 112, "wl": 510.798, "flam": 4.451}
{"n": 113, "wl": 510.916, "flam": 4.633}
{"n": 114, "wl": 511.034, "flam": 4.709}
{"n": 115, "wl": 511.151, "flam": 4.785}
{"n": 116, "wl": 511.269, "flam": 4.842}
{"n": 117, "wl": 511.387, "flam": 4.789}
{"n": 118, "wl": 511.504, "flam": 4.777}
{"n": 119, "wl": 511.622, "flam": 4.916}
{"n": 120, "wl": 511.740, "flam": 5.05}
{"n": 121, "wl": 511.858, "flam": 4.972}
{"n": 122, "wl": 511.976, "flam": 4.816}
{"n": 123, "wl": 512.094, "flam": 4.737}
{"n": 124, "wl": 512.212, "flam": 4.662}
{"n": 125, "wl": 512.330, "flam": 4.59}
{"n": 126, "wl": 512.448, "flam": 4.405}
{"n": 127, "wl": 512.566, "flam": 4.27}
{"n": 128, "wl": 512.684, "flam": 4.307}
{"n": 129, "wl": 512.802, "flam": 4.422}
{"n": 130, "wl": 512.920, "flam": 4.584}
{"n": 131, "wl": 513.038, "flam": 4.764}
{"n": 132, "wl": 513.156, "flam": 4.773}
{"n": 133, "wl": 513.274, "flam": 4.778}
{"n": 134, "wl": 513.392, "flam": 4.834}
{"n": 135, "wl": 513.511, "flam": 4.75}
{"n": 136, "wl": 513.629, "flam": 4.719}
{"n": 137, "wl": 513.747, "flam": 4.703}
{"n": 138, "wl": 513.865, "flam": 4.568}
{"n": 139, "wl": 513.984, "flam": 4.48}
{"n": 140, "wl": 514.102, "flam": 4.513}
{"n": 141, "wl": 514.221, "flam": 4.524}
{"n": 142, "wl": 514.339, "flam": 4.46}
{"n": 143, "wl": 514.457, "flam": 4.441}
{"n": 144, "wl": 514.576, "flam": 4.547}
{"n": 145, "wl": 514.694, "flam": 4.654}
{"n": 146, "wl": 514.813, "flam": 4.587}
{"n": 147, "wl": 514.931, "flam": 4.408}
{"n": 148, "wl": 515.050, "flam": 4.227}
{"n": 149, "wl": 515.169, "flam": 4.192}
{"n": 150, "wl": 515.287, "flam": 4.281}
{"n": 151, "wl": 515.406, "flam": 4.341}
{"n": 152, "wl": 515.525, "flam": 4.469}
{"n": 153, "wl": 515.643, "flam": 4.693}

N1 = 0.01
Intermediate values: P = 0.029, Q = 0.042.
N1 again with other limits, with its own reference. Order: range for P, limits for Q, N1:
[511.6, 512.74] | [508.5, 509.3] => -0.07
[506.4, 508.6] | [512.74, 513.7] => -0.06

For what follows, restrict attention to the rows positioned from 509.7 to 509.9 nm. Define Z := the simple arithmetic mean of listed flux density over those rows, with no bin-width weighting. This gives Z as 4.30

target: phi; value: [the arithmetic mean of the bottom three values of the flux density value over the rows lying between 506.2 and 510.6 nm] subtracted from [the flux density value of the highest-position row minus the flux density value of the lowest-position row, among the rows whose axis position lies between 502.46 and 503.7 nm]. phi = -4.6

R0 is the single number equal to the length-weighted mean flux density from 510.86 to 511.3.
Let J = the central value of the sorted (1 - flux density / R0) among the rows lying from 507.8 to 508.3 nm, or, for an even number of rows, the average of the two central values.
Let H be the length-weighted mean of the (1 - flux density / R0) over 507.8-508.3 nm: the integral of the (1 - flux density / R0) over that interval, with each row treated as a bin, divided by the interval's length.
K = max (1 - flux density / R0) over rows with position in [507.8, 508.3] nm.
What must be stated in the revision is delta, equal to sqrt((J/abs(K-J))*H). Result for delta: 0.32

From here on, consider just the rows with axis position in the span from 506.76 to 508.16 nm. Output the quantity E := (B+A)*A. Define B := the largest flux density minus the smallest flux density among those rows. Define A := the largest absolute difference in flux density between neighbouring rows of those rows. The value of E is 0.15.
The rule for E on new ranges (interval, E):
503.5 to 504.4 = 0.45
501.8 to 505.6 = 0.61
